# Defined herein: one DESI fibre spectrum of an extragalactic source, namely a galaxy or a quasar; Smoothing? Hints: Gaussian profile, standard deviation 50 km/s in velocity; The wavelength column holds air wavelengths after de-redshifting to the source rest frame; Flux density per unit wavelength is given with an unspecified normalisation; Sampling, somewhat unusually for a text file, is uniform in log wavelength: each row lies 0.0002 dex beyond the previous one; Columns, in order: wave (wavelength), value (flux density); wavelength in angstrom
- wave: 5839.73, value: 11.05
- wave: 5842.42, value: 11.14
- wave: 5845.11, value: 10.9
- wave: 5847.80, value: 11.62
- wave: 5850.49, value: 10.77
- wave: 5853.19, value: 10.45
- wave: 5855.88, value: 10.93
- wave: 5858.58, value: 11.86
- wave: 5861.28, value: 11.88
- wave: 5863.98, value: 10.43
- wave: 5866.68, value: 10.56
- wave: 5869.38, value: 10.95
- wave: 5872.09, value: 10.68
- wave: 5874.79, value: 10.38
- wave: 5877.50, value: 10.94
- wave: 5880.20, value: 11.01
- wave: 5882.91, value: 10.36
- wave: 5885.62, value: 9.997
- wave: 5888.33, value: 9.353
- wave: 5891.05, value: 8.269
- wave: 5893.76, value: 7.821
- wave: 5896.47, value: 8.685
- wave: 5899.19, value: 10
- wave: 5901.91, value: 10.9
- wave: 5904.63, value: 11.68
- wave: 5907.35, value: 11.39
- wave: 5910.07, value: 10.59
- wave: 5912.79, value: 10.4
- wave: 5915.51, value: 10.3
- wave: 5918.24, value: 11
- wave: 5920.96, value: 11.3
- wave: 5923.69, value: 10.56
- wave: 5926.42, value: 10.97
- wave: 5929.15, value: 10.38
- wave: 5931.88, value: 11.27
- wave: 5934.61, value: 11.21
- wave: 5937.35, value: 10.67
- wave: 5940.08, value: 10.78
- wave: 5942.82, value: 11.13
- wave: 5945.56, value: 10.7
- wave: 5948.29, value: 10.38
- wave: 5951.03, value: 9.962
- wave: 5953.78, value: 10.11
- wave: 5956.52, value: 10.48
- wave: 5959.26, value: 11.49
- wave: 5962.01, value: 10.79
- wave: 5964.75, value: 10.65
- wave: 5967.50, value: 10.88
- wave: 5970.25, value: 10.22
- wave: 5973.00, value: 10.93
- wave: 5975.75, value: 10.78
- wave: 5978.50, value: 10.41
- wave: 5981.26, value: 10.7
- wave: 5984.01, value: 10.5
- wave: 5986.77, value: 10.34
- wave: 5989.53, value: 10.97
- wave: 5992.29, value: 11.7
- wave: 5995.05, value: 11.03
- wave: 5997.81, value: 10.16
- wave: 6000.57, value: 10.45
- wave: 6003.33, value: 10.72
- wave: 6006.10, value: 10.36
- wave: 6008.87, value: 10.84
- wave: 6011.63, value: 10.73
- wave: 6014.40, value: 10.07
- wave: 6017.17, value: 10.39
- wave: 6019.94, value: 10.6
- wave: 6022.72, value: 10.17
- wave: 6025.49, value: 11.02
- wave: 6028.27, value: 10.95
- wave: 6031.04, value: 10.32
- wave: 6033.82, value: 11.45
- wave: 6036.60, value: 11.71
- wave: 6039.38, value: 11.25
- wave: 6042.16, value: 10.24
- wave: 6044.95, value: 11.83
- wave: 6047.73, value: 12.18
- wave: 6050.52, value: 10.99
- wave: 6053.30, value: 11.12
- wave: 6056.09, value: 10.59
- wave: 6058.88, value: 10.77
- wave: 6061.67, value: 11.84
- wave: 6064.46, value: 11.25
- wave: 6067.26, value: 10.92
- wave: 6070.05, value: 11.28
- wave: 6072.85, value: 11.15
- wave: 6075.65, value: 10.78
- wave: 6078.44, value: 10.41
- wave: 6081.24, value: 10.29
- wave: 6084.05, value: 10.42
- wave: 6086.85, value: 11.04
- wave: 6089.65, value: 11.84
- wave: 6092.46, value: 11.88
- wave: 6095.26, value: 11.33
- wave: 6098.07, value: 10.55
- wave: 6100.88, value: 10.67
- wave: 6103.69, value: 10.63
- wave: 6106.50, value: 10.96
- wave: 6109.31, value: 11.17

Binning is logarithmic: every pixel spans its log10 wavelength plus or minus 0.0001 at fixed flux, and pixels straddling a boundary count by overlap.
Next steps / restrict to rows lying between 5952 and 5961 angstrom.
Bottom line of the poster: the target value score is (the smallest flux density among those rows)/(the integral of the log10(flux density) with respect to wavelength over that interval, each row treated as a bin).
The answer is 1.09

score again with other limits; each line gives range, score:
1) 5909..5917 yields 1.26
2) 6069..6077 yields 1.29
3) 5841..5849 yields 1.30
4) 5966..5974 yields 1.24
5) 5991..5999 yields 1.22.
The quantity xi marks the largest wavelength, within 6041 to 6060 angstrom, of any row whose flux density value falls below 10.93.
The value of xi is 6058.88 angstrom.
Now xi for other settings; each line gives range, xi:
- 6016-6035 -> 6031.04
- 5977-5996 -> 5986.77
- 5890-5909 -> 5901.91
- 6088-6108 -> 6103.69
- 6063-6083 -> 6081.24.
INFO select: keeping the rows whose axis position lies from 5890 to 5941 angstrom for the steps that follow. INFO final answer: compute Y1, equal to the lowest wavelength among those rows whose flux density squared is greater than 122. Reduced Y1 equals 5904.63 angstrom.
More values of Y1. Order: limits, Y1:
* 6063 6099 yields 6064.46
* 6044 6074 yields 6044.95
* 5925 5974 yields 5931.88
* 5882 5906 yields 5904.63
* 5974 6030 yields 5992.29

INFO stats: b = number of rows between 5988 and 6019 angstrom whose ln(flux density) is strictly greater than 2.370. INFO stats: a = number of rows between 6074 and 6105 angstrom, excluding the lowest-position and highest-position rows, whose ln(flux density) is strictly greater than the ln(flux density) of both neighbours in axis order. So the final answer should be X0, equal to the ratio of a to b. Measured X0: 0.33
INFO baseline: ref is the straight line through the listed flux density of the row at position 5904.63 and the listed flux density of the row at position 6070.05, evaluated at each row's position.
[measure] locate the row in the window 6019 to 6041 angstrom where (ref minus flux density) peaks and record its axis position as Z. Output 6022.72 angstrom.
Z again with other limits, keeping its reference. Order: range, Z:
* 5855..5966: 5893.76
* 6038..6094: 6042.16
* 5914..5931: 5915.51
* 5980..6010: 5997.81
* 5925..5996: 5951.03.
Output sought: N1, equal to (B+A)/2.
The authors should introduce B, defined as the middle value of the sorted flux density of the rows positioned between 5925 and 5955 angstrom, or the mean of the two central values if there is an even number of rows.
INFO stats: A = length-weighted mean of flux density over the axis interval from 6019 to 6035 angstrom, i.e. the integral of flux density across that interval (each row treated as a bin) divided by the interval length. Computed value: 10.72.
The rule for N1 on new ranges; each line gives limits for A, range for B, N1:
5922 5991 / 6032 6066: 10.97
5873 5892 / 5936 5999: 10.40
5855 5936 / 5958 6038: 10.63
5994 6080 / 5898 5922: 10.89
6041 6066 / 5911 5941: 10.99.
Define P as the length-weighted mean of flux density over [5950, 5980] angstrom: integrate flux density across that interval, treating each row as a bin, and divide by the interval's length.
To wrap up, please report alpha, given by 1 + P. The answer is 11.6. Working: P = 10.61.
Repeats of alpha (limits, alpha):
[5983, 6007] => 11.7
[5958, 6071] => 11.9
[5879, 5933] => 11.3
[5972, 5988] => 11.6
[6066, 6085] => 11.8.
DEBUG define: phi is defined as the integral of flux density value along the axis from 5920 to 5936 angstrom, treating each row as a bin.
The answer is 175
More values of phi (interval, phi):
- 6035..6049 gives 160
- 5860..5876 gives 173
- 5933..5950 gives 184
